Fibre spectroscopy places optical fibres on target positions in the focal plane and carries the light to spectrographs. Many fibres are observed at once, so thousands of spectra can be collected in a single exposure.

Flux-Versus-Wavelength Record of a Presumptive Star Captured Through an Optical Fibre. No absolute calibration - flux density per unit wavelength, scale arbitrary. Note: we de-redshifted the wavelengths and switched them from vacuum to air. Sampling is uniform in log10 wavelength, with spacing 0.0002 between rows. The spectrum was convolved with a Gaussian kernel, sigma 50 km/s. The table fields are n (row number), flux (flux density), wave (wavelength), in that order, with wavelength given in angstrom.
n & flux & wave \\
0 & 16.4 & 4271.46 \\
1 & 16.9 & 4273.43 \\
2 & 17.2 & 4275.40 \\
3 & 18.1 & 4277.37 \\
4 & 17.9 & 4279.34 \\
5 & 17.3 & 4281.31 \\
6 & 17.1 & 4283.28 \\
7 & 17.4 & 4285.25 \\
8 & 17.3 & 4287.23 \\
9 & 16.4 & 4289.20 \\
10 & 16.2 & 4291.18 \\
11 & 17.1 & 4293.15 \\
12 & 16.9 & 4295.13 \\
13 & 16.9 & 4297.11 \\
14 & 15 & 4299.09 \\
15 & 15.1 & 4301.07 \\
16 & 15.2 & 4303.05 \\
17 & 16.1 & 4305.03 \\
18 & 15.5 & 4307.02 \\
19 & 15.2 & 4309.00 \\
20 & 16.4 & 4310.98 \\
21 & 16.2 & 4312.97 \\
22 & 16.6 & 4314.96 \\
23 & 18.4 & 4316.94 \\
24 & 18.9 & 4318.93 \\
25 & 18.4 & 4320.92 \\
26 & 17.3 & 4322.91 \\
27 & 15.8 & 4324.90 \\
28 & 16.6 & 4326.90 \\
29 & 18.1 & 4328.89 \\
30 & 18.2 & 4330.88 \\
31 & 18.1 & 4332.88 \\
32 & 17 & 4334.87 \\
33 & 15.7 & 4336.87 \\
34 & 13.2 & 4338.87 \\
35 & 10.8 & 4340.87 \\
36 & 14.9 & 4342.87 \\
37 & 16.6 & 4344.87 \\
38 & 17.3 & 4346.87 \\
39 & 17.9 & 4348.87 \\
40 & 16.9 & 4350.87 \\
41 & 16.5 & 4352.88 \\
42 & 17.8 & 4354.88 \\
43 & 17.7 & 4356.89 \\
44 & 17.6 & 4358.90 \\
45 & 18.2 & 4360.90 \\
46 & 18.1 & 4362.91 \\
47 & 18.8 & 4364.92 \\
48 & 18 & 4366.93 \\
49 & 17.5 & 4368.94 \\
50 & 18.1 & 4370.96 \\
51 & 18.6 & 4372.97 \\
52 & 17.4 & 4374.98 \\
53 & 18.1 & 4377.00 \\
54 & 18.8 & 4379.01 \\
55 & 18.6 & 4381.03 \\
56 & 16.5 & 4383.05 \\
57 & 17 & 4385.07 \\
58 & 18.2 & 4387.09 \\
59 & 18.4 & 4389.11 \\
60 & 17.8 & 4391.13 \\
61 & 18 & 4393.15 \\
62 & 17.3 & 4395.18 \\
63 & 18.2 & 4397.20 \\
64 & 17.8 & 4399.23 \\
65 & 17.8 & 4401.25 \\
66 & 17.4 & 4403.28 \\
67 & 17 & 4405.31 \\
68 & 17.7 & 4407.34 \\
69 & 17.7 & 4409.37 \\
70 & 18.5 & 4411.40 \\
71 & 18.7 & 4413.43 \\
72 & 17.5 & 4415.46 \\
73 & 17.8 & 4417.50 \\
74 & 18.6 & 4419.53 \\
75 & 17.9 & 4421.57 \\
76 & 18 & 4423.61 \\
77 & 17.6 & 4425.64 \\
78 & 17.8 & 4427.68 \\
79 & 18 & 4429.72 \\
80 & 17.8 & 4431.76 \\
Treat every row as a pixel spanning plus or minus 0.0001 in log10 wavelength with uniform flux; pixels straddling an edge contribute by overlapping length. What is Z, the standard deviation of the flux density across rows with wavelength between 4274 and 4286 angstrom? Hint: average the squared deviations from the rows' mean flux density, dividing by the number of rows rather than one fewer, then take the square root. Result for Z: 0.37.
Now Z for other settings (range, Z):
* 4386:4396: 0.38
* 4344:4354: 0.51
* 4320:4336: 0.86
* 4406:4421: 0.47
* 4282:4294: 0.45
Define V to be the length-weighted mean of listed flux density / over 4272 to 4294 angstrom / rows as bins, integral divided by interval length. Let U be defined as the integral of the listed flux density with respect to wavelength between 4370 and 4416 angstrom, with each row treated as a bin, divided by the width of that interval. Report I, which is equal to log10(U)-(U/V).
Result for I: 0.21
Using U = 17.9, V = 17.2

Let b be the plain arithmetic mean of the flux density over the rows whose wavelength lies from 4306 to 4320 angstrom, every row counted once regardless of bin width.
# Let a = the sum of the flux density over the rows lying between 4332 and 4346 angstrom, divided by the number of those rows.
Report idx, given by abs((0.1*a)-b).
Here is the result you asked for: 15.2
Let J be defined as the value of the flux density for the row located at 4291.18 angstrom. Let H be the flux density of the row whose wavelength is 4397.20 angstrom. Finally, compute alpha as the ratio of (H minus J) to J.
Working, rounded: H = 18.2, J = 16.2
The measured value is 0.123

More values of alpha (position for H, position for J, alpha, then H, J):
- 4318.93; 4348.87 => 0.056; 18.9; 17.9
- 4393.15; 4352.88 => 0.091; 18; 16.5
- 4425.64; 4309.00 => 0.158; 17.6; 15.2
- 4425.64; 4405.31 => 0.035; 17.6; 17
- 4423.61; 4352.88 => 0.091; 18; 16.5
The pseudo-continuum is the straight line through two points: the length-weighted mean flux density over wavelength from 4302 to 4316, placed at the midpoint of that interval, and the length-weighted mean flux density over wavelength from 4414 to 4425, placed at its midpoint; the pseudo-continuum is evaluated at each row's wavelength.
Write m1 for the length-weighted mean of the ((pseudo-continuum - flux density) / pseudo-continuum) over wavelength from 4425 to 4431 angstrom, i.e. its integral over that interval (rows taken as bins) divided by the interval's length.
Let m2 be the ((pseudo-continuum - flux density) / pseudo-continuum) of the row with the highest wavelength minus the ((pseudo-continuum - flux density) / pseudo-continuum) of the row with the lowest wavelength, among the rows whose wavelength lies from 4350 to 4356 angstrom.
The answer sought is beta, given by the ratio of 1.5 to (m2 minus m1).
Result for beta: -22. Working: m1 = 0.02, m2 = -0.05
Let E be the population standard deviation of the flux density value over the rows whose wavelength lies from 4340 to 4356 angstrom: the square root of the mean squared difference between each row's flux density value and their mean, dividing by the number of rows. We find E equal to 2.18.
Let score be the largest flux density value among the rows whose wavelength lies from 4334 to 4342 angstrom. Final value 17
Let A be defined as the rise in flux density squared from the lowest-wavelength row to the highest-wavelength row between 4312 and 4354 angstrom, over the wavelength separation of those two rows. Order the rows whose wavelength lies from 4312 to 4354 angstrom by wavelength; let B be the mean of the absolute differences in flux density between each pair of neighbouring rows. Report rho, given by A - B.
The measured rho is -1.0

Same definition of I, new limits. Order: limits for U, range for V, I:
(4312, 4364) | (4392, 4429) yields 0.28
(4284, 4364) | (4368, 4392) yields 0.29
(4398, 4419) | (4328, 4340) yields 0.18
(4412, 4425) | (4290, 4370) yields 0.18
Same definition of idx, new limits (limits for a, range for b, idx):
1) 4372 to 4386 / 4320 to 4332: 15.6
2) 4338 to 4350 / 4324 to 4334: 15.8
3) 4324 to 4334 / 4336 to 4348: 13.0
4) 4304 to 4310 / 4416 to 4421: 16.6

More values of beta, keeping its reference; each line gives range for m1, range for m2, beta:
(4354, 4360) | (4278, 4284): 13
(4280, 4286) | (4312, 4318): -155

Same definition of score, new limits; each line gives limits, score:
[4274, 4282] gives 18.1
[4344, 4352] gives 17.9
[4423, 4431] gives 18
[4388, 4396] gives 18.4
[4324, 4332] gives 18.2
